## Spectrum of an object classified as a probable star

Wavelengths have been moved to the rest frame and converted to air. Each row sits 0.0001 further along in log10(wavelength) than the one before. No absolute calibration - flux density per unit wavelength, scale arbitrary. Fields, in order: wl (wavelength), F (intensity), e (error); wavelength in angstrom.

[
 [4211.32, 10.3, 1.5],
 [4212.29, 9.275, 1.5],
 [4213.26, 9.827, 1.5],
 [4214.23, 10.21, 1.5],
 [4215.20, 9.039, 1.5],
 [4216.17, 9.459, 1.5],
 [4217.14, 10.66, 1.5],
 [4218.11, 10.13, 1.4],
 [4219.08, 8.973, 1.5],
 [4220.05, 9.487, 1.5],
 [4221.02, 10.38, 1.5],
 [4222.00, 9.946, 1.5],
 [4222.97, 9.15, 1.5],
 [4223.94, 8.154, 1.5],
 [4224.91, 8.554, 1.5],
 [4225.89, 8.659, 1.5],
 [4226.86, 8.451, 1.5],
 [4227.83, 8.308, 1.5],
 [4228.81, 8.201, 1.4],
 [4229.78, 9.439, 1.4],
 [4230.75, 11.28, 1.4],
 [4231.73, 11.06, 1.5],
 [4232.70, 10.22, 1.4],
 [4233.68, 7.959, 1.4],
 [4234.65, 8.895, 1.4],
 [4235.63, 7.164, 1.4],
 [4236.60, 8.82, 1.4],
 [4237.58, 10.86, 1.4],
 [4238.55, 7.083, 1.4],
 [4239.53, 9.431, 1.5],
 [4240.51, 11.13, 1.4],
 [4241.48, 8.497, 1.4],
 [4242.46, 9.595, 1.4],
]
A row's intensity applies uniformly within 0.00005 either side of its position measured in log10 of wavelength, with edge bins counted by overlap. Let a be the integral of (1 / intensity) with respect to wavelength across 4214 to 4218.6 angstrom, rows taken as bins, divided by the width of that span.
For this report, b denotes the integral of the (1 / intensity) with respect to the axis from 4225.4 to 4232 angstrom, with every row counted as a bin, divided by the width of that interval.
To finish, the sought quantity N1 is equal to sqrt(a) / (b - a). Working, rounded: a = 0.102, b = 0.109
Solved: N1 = 42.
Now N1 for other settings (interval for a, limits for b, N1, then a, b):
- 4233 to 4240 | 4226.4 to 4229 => 187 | 0.118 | 0.120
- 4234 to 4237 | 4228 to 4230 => -53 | 0.122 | 0.116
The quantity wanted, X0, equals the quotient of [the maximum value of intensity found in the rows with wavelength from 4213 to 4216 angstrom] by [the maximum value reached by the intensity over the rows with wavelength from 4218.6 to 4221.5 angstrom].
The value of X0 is 0.98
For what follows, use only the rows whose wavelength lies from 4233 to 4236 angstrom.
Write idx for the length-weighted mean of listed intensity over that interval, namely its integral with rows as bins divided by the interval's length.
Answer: 8.2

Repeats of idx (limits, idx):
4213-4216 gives 9.7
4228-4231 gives 9.4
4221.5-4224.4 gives 9.1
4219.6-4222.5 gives 9.9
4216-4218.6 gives 10.2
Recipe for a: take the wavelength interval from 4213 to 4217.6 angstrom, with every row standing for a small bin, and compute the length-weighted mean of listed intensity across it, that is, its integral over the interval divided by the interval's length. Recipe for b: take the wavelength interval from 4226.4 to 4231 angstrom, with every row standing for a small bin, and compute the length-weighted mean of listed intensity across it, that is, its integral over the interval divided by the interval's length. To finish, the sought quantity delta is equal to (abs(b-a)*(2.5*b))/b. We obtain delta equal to 2.00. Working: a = 9.8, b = 9.04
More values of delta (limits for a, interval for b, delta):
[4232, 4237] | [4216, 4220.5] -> 2.63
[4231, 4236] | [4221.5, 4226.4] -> 0.78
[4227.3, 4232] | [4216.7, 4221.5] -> 0.88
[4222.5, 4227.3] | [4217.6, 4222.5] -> 2.98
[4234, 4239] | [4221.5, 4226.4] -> 0.79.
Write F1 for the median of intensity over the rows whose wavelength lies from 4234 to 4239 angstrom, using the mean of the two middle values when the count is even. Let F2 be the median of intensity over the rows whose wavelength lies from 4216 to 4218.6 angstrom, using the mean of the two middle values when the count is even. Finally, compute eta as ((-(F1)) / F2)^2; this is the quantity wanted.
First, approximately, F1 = 8.8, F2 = 10.1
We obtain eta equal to 0.76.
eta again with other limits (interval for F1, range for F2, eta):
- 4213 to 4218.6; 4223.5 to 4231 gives 1.38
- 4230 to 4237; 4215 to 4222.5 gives 0.84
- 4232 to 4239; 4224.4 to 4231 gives 1.06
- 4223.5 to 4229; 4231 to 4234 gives 0.67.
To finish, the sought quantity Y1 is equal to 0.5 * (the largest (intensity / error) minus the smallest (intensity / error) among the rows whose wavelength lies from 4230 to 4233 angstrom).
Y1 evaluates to 0.4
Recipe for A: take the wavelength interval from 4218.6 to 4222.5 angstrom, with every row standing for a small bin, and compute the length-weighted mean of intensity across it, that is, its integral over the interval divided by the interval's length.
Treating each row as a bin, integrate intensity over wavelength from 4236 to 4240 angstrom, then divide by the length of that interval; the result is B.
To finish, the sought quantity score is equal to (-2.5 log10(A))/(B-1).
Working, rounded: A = 9.7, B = 9.0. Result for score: -0.308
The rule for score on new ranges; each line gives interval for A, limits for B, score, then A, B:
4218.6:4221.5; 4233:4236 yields -0.343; 9.6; 8.2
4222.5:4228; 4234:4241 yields -0.290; 8.6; 9.0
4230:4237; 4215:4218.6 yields -0.273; 9.4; 9.9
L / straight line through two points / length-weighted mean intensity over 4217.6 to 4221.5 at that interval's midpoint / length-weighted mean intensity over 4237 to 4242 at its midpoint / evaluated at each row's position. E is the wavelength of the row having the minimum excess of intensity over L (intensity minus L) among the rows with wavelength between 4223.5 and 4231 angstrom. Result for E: 4223.94 angstrom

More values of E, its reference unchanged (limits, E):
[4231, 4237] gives 4235.63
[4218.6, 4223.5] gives 4219.08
